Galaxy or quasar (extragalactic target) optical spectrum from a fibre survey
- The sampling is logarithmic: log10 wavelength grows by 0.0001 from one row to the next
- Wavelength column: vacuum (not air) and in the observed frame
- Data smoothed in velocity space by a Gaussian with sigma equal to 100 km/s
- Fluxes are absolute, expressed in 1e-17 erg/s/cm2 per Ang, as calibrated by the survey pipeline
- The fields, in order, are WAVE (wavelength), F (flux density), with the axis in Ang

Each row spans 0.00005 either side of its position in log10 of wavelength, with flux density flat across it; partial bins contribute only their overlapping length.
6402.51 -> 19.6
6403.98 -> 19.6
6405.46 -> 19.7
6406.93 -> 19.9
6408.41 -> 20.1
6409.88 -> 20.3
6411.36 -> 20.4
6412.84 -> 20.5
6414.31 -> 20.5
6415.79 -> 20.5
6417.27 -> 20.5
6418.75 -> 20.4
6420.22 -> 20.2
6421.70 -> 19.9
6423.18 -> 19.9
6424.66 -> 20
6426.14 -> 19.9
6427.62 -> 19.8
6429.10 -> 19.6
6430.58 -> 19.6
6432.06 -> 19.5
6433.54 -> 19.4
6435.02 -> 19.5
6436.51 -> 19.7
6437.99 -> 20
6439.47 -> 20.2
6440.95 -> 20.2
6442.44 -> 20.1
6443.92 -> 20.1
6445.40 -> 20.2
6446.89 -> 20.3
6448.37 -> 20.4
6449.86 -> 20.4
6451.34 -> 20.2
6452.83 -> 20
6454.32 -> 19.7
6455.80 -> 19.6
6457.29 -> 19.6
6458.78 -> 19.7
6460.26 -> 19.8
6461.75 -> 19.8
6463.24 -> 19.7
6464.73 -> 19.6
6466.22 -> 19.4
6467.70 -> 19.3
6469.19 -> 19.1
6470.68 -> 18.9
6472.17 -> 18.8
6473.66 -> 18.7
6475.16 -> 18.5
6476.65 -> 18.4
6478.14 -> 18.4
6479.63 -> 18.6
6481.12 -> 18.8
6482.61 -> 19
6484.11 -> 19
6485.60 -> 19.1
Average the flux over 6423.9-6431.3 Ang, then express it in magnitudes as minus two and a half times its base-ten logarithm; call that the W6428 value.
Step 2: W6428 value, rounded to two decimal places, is -3.24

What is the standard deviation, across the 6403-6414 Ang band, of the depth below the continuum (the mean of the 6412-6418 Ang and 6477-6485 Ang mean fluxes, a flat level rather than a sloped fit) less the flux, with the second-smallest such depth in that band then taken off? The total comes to 1.1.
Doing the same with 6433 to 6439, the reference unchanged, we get 0.3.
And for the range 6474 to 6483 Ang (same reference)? -0.6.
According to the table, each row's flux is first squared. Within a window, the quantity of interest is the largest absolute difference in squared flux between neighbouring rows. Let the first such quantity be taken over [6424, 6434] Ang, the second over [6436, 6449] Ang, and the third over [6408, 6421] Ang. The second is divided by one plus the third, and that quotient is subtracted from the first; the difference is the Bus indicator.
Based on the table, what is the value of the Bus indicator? 6.6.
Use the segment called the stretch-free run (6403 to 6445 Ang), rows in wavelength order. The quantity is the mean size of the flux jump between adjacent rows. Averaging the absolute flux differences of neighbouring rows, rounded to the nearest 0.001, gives 0.115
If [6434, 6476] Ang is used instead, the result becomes 0.126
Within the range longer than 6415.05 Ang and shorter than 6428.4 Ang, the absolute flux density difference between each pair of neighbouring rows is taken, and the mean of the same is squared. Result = 0.0127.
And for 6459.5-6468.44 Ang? 0.0100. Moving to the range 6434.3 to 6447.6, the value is 0.0156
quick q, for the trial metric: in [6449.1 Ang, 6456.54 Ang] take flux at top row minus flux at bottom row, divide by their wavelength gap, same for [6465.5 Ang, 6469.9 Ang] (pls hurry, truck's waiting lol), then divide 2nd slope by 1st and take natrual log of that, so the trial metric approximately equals -0.3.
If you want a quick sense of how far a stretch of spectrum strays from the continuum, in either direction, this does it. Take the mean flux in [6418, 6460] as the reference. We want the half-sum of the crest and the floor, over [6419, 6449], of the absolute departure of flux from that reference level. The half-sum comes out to 0.28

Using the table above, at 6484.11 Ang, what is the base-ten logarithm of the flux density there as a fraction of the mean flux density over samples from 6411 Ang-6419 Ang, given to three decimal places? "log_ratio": -0.032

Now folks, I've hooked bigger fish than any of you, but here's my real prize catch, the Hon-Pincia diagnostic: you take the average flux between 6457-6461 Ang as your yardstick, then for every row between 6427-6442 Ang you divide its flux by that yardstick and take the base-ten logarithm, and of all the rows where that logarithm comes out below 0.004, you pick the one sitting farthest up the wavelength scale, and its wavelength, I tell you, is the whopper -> 6436.51 Ang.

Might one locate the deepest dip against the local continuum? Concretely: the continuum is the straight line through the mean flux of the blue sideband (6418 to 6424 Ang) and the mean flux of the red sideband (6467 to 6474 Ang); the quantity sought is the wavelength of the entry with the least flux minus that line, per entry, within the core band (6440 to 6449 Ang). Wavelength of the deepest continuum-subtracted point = 6442.44 Ang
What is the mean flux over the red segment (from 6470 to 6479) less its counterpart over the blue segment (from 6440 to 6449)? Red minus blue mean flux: -1.6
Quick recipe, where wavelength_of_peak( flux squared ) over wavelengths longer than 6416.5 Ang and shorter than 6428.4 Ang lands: 6417.27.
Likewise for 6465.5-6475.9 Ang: 6466.22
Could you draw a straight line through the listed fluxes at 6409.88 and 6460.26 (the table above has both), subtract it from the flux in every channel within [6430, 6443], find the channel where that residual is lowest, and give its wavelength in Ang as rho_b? 6433.54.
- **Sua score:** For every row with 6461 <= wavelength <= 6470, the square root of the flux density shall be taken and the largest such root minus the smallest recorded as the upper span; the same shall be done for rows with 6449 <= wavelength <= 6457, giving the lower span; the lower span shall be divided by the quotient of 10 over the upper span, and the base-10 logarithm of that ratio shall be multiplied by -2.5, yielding 7.9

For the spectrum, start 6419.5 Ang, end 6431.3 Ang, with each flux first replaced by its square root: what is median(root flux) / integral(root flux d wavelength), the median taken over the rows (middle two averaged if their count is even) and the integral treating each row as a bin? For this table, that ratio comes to 0.085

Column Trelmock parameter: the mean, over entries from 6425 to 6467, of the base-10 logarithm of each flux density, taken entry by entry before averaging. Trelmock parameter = 1.298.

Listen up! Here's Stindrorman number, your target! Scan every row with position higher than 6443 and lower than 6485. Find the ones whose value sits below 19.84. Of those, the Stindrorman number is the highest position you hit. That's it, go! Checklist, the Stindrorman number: 6484.11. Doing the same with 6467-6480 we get 6479.63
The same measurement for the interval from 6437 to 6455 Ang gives 6454.32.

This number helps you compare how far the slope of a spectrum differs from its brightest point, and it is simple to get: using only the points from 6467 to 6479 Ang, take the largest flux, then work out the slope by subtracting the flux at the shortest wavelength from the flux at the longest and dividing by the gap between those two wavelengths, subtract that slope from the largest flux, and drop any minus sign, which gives 19.4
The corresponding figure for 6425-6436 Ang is 19.9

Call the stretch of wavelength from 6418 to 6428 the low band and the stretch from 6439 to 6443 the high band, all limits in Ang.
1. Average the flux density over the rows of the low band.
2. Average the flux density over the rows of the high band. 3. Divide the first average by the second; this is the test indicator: 0.99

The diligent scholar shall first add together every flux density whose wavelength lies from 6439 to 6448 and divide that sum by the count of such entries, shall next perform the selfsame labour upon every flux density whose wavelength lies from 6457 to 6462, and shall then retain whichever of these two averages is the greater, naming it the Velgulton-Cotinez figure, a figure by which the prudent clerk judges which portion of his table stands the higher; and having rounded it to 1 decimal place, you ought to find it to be 20.2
